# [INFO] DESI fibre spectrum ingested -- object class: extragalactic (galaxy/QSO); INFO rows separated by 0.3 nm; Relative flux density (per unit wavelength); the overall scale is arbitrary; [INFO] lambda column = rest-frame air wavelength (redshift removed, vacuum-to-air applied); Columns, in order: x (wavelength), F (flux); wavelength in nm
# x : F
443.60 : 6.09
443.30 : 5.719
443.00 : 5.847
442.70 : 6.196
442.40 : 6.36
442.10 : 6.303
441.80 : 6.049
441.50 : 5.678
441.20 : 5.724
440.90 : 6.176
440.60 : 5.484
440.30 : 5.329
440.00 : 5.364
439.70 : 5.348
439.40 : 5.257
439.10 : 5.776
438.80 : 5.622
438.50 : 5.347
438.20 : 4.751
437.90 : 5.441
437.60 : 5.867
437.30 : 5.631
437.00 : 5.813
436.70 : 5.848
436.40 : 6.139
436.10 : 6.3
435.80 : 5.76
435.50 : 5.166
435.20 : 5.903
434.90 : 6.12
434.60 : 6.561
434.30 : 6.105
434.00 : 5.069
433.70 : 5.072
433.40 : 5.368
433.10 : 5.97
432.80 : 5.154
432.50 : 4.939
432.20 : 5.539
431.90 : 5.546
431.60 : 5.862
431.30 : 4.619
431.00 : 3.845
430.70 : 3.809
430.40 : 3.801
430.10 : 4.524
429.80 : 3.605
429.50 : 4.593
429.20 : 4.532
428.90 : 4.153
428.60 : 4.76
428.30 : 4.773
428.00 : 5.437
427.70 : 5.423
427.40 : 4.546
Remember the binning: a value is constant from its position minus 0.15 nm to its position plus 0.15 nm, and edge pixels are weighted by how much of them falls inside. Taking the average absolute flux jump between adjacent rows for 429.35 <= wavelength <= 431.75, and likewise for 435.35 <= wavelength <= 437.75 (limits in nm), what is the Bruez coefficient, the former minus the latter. 0.38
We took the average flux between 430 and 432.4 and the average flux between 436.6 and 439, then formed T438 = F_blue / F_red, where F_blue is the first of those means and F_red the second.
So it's 0.85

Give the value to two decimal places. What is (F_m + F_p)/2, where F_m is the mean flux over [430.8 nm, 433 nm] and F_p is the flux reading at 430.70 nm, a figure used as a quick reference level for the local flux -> 4.44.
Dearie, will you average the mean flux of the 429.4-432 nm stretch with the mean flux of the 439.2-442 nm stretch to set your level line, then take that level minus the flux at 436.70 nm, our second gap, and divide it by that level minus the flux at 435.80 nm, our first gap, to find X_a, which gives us 1.1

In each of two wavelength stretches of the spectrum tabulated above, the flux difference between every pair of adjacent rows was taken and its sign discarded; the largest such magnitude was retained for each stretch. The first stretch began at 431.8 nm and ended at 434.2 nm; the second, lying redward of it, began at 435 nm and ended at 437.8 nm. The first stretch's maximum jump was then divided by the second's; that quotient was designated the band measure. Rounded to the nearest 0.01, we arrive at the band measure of 1.11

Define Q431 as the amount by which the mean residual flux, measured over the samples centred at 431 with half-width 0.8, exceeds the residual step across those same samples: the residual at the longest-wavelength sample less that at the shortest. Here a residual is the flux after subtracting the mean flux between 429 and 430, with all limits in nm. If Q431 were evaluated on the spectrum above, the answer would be -1.9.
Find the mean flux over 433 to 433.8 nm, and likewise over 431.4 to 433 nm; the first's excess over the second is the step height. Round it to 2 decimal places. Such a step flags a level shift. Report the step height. 0.06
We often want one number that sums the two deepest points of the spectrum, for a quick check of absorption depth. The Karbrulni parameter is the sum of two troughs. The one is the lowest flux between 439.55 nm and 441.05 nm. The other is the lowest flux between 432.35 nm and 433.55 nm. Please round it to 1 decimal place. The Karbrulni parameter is 10.3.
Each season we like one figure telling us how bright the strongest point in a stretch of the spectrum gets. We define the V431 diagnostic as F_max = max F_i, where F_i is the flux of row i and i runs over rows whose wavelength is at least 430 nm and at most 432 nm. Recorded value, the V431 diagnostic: 5.862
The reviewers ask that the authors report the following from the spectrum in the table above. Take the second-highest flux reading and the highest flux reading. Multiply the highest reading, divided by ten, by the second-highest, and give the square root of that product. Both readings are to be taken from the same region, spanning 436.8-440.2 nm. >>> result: 1.85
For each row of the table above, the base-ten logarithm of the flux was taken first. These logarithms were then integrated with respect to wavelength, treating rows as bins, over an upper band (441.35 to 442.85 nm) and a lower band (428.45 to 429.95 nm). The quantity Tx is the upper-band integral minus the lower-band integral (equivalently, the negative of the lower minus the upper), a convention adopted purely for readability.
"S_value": 0.228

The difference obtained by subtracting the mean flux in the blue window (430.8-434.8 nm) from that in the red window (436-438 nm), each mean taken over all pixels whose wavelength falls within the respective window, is 0.51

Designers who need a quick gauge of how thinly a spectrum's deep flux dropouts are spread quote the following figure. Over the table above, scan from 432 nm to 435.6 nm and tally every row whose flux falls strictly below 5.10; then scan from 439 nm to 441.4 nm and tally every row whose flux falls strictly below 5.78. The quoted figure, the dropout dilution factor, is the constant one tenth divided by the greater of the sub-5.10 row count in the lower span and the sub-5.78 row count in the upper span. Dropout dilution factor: 0.0143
